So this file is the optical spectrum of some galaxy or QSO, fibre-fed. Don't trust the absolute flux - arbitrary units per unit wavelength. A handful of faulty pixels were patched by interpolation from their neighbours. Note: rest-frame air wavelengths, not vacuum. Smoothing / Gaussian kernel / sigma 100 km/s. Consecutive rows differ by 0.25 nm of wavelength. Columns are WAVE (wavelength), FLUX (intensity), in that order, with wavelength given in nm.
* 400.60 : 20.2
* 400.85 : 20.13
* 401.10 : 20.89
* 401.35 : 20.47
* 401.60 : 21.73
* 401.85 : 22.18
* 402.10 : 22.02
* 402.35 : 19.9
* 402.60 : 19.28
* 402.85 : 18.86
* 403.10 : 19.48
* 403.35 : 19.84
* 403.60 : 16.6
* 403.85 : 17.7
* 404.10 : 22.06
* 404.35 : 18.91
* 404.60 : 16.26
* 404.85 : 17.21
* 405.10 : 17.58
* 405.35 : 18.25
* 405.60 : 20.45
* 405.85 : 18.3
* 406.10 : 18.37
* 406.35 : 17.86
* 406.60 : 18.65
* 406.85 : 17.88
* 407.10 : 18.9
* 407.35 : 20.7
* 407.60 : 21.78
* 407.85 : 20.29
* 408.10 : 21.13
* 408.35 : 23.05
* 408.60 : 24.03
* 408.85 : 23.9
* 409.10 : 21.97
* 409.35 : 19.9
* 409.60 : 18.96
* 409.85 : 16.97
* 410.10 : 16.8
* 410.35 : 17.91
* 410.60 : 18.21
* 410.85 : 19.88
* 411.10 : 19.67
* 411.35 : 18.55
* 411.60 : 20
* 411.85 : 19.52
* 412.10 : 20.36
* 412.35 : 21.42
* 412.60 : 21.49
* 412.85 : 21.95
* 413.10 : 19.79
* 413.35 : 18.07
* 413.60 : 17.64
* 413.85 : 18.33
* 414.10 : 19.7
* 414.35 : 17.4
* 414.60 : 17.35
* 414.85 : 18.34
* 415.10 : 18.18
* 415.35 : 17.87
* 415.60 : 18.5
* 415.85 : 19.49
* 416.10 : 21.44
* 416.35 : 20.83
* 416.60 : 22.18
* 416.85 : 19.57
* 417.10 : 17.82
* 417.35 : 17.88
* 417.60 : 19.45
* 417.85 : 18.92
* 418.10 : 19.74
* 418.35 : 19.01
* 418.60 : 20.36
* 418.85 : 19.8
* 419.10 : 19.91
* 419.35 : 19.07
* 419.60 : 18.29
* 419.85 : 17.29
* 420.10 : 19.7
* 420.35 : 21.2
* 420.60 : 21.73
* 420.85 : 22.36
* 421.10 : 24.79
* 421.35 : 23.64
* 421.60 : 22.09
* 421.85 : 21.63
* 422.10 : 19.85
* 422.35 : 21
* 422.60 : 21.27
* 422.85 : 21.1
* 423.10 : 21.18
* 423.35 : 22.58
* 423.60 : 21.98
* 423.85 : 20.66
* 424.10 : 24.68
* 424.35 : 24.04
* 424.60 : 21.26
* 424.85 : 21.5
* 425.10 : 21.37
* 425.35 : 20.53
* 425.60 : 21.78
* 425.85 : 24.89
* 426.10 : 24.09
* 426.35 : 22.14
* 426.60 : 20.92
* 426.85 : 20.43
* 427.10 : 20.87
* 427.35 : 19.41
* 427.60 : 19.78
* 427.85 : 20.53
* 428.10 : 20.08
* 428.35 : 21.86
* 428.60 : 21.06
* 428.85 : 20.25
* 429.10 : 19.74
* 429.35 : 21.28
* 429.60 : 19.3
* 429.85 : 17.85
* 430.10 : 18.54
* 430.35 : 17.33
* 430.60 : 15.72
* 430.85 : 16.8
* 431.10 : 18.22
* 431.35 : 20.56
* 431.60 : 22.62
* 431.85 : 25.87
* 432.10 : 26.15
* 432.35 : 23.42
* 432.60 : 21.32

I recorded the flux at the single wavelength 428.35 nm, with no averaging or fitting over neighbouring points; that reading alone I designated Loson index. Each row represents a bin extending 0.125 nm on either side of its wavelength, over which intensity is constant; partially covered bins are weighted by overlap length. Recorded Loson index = 21.86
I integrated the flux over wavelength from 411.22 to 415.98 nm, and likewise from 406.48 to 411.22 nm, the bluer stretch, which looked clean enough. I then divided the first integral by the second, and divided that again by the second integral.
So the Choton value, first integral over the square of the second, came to 0.0101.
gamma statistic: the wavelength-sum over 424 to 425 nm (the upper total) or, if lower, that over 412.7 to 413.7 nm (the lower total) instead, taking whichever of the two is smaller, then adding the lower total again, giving 155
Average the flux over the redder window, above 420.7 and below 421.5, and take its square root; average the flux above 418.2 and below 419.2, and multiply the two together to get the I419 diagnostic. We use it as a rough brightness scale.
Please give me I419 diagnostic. 96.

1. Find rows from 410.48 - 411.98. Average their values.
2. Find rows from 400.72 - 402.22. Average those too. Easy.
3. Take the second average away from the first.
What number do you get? -1.9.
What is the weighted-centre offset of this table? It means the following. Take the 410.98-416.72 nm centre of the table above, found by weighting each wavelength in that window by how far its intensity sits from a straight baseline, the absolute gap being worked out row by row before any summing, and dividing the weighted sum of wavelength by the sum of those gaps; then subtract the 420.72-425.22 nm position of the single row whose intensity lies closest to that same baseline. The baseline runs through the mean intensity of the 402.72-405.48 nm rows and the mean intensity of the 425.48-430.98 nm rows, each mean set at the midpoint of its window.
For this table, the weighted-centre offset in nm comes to -8.08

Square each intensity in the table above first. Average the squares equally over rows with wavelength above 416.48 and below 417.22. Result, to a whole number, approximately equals 397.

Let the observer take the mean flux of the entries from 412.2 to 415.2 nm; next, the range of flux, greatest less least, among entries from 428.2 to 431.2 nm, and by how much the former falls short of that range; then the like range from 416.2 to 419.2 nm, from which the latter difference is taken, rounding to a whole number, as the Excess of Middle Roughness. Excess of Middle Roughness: 17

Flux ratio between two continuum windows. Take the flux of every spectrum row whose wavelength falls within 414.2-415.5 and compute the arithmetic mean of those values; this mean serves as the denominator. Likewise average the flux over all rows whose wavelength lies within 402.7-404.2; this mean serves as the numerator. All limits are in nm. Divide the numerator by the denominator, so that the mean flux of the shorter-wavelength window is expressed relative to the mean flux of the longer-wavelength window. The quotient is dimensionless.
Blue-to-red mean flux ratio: 1.07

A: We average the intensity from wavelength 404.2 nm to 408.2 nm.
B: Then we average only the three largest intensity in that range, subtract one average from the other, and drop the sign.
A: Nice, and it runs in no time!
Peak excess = 2.3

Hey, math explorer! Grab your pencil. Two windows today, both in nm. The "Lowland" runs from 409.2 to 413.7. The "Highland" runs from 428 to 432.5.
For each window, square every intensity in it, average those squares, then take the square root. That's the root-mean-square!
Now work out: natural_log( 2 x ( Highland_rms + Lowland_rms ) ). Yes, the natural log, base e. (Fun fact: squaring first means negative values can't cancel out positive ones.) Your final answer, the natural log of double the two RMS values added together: 4.38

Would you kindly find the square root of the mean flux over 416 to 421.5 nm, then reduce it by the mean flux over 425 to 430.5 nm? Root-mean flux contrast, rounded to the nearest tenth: -16.1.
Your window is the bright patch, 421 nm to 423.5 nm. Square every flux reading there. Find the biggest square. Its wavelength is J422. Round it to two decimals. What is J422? 421.10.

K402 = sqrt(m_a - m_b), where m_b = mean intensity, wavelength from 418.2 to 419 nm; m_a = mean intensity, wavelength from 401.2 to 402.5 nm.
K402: 1.2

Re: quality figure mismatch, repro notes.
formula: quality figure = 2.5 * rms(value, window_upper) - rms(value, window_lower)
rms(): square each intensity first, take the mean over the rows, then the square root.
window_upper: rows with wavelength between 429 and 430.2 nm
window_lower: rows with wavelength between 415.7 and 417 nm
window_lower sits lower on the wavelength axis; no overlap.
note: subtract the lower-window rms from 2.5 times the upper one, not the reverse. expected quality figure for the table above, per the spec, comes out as 27.7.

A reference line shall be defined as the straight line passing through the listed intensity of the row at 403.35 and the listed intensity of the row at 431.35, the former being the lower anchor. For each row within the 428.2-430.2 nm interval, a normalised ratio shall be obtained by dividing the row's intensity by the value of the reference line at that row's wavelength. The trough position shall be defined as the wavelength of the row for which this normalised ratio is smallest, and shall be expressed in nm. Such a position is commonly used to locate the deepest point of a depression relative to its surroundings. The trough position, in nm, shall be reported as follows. 429.85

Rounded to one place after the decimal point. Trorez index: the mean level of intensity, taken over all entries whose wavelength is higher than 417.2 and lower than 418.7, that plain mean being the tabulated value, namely 19.2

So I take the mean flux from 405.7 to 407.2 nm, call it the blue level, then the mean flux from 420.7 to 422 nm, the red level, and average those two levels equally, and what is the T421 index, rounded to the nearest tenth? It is 20.6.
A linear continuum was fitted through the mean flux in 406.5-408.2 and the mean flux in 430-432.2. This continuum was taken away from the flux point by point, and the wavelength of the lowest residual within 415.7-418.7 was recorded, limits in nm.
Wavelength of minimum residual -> 417.10 nm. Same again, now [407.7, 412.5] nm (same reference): 410.10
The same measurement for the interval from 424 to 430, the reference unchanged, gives 429.85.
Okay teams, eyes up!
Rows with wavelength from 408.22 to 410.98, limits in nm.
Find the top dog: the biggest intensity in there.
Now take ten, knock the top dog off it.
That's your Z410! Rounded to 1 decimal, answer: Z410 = -14.0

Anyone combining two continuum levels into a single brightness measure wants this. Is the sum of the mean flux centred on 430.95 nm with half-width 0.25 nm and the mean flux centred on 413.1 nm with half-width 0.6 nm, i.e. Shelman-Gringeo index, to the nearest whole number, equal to 37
